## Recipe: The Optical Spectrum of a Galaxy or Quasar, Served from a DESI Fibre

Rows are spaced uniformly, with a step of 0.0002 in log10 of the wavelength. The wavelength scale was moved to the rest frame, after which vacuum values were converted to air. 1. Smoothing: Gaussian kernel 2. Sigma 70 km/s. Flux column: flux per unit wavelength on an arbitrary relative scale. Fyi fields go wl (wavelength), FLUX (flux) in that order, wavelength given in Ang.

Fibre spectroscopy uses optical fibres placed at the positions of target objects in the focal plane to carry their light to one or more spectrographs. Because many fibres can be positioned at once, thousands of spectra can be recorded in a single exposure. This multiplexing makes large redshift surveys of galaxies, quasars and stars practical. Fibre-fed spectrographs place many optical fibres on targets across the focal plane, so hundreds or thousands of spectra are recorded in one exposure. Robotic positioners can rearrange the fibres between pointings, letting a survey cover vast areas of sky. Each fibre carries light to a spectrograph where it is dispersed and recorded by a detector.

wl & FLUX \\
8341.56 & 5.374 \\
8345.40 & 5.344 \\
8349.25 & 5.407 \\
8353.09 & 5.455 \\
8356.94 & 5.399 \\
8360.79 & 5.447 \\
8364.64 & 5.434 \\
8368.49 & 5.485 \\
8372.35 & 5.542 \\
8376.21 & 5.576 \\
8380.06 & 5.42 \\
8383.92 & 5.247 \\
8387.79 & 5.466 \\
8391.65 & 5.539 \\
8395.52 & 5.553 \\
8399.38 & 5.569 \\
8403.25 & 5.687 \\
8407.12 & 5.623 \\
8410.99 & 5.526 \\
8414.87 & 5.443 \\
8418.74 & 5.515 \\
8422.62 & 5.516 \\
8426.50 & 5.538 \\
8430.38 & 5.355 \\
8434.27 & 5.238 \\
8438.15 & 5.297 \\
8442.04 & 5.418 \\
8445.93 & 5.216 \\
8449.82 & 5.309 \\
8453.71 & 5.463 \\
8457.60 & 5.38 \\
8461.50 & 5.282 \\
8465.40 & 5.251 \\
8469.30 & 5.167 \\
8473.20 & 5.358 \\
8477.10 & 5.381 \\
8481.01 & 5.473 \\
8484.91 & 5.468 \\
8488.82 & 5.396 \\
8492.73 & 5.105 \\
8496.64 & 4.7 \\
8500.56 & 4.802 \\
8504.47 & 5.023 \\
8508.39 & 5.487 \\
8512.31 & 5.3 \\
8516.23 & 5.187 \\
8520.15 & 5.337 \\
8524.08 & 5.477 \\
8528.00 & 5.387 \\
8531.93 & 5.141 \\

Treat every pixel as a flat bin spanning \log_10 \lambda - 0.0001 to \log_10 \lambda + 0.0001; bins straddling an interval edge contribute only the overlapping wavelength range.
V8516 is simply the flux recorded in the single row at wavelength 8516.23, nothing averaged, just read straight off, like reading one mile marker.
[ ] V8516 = 5.187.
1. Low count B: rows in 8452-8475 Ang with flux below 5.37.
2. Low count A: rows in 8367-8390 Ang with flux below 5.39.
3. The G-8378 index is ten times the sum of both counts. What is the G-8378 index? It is 50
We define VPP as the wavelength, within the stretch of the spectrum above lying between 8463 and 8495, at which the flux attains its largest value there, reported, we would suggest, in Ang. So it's 8481.01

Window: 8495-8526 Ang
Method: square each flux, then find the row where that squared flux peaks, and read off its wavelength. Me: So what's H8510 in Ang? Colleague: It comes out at 8508.39 Ang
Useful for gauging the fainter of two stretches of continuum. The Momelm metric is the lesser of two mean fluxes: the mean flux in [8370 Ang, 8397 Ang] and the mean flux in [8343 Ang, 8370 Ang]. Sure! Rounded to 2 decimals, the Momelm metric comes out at 5.42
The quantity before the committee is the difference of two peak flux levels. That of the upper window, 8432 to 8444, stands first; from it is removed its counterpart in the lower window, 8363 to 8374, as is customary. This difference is -0.12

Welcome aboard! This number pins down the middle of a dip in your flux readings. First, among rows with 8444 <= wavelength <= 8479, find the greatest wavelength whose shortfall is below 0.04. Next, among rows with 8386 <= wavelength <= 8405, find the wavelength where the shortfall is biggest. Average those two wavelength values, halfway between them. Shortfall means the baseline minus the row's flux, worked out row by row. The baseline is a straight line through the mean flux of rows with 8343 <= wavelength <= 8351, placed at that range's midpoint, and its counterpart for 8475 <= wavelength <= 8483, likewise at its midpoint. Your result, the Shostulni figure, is 8422.7 Ang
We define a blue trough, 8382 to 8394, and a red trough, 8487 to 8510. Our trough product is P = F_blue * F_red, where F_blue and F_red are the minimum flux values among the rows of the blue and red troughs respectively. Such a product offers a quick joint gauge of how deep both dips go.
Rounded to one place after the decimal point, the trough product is 24.7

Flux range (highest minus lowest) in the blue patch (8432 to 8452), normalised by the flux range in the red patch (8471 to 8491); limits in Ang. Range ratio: 1.8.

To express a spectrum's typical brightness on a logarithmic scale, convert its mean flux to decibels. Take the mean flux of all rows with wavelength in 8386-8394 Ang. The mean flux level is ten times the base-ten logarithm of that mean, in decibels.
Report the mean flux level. 7.41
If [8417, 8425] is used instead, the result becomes 7.42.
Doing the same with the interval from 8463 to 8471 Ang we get 7.17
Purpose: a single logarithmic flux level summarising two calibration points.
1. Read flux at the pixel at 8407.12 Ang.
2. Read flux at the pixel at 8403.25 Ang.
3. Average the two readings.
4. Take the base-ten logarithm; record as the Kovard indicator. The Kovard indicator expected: 0.752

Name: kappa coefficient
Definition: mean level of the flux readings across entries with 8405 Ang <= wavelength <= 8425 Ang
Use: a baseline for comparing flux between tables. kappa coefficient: 5.5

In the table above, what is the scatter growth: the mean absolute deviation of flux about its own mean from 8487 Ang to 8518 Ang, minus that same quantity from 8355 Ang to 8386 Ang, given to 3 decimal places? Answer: 0.149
